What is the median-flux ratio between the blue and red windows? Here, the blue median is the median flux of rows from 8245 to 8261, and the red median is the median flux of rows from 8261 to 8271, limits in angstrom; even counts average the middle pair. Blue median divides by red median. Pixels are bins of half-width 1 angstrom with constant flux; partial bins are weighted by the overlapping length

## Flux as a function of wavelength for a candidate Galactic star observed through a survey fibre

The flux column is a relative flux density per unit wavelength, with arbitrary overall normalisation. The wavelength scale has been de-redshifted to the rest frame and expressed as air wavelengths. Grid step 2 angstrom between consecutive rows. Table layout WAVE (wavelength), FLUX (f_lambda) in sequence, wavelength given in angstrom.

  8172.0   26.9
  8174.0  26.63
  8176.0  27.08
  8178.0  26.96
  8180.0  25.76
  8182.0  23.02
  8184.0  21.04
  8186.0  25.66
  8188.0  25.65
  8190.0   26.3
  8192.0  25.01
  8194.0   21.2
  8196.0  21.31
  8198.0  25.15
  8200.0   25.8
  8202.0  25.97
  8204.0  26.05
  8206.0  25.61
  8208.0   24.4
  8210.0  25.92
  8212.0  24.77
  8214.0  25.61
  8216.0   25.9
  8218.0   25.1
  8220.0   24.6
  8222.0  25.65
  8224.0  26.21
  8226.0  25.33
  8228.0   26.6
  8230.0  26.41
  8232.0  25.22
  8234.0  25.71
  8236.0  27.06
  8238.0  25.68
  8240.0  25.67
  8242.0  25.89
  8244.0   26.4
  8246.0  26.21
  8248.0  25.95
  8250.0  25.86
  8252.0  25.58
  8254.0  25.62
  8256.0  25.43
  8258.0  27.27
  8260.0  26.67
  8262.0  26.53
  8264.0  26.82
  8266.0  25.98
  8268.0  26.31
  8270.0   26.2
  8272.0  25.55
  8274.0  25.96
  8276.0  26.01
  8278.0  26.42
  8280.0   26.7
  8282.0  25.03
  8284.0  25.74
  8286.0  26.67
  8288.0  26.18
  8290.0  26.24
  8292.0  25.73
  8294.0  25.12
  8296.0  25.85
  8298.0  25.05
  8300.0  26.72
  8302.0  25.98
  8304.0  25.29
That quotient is 0.98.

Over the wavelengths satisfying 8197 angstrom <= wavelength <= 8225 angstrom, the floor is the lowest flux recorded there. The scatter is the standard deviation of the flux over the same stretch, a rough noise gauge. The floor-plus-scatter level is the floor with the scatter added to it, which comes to 25.0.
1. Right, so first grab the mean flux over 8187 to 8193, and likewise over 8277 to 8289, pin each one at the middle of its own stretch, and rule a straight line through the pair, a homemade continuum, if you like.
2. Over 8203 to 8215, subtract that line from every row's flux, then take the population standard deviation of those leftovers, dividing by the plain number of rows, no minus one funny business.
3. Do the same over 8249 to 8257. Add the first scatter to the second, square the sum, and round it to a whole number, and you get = 1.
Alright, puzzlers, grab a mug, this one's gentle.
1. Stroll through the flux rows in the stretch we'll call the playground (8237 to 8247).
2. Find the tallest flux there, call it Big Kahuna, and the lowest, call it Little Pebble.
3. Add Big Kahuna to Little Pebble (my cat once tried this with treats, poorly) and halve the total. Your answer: 26.0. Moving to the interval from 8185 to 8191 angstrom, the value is 26.0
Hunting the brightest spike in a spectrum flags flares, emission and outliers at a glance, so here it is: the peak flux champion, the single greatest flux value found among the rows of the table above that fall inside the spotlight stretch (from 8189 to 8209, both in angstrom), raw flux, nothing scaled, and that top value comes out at 26.3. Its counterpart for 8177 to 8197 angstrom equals 26.96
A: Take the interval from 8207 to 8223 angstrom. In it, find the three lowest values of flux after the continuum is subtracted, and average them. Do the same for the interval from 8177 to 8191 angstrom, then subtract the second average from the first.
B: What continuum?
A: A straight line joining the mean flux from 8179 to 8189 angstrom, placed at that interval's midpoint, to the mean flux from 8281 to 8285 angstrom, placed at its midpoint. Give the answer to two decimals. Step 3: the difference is 1.02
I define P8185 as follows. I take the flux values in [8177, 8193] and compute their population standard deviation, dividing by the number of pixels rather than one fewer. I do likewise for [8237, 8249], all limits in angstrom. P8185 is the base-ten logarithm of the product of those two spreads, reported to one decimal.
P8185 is -0.3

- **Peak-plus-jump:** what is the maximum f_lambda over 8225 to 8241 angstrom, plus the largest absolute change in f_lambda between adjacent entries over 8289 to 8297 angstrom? 27.8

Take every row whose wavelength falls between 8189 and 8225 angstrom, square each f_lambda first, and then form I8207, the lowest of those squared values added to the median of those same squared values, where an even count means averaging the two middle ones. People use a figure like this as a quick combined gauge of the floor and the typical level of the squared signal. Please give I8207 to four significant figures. 1105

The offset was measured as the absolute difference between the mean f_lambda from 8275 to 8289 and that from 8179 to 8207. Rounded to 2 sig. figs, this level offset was 1.6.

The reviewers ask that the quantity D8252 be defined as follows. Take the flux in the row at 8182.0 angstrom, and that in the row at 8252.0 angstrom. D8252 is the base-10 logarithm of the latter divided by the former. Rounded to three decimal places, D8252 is 0.046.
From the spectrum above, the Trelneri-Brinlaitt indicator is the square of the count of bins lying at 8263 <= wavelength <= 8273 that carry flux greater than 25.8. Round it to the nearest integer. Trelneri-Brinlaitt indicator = 16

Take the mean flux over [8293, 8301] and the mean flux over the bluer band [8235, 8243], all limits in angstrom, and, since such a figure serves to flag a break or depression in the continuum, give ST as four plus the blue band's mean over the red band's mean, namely 5.02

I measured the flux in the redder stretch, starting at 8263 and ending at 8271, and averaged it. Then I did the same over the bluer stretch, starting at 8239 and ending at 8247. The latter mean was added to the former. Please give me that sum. 52.4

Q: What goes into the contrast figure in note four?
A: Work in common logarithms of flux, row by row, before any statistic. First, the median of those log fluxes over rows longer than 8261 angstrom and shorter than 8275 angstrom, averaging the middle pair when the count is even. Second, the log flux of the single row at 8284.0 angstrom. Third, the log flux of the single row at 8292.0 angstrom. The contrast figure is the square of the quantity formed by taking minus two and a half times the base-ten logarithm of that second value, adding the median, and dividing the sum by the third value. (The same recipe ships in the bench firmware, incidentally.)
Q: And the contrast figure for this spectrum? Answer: 0.549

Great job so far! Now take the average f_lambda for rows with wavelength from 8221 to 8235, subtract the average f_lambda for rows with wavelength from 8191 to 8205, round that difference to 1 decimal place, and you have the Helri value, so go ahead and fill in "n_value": 1.5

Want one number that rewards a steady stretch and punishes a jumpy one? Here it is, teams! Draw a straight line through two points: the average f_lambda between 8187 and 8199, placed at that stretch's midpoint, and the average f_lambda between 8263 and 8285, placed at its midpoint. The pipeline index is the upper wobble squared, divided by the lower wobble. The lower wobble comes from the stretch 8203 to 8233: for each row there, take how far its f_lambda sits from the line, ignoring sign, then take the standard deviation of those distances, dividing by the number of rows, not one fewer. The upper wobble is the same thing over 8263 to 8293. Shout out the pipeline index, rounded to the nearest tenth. 0.2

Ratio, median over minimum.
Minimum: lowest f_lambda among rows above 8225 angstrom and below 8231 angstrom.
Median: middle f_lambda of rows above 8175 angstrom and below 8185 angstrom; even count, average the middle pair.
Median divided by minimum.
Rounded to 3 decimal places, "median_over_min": 1.017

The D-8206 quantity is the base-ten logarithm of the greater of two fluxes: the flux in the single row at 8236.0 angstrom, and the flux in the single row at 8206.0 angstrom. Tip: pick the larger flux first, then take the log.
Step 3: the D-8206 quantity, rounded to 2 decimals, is 1.43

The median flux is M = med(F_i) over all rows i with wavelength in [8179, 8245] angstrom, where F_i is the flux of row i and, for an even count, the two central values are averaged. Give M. 25.7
